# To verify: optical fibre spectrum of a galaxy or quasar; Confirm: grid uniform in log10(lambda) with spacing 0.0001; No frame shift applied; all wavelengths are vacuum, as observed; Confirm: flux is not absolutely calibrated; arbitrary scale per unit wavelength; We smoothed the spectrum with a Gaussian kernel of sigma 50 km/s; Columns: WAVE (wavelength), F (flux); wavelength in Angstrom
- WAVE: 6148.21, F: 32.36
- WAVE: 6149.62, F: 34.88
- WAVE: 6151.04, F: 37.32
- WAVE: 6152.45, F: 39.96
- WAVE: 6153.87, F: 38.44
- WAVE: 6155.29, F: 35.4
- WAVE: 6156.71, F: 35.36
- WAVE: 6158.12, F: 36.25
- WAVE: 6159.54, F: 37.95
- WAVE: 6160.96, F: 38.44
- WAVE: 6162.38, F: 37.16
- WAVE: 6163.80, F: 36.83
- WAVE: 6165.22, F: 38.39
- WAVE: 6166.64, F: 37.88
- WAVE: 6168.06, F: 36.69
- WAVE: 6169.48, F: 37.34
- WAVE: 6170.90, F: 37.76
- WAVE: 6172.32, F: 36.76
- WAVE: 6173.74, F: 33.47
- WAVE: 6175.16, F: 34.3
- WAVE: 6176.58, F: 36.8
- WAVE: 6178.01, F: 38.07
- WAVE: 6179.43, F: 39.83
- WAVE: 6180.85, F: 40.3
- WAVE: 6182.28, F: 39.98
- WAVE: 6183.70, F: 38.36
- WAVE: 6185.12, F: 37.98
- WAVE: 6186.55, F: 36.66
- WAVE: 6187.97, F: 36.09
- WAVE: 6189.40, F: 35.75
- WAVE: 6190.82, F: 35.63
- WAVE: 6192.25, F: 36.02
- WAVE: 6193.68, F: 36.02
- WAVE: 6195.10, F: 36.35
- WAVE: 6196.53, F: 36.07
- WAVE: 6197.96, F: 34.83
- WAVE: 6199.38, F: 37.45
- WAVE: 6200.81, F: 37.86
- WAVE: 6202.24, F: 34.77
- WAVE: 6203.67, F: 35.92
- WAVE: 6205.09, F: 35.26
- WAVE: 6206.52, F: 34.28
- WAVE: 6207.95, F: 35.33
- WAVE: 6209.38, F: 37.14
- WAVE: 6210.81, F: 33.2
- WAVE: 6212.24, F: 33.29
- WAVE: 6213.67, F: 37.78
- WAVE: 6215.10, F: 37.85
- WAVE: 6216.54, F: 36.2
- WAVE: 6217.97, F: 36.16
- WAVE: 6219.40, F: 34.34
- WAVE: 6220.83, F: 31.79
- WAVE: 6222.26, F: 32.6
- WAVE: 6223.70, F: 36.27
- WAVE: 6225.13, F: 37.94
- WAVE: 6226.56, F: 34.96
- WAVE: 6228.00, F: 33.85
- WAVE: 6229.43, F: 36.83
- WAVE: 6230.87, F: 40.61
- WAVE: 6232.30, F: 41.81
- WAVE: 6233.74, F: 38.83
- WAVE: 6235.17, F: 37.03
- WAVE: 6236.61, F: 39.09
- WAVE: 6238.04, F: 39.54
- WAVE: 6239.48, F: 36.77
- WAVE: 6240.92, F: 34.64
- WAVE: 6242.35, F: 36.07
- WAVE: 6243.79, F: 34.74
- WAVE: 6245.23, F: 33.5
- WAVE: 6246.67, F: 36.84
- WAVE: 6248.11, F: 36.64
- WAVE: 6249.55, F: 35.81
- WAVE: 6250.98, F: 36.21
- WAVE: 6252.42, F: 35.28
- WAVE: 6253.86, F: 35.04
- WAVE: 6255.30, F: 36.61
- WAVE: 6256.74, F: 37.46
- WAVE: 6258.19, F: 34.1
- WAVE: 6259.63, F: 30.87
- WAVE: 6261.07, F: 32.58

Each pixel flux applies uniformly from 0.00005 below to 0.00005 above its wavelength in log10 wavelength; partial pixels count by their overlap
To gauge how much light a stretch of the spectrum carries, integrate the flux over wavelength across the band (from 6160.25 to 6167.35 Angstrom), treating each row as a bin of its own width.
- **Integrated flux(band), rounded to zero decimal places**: 268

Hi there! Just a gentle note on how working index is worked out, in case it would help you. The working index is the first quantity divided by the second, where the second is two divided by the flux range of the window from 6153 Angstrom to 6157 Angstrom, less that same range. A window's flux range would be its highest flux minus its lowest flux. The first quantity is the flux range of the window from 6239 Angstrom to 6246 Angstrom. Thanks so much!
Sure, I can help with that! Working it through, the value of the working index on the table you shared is -1.3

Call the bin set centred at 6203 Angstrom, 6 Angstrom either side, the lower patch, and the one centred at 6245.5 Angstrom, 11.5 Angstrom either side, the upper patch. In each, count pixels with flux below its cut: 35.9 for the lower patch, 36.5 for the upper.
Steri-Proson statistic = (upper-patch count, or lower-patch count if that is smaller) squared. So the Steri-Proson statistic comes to 25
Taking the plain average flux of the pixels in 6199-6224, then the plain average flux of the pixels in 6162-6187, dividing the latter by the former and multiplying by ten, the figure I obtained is 10.6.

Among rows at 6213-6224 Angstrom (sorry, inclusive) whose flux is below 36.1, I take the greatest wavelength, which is 6222.26 Angstrom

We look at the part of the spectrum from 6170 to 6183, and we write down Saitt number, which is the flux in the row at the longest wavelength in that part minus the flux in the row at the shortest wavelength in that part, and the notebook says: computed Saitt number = 2.2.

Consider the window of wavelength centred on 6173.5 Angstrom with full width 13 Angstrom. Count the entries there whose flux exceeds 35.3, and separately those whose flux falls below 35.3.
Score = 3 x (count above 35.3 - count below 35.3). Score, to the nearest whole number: 15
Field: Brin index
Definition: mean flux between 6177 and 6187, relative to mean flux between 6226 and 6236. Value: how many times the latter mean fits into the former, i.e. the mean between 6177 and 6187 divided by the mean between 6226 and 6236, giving 1.03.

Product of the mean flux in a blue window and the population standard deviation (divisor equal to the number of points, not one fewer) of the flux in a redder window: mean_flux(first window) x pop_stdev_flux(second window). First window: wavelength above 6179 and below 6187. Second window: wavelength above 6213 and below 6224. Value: 82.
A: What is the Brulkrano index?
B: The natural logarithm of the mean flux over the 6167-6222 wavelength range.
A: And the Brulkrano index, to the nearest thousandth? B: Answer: 3.592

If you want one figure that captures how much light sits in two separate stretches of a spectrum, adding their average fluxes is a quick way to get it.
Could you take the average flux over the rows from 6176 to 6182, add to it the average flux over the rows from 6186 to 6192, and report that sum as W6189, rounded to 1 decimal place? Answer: 74.8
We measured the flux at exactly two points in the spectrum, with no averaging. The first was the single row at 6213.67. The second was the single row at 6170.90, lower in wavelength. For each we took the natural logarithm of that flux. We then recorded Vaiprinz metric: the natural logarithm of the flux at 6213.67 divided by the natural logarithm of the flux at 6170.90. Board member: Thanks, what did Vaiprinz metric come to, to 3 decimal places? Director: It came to 1.000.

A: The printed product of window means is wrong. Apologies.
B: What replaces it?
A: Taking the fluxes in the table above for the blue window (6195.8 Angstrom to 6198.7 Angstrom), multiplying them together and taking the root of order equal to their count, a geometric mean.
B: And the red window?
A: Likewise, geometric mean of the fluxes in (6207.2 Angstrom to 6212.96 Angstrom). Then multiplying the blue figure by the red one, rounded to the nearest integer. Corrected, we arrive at 1230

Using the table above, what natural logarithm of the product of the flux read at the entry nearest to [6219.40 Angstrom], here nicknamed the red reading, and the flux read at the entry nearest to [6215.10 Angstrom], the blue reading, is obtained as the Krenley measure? 7.17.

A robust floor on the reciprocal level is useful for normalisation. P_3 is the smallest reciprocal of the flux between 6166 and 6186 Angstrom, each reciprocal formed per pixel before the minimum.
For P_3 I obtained 0.0248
